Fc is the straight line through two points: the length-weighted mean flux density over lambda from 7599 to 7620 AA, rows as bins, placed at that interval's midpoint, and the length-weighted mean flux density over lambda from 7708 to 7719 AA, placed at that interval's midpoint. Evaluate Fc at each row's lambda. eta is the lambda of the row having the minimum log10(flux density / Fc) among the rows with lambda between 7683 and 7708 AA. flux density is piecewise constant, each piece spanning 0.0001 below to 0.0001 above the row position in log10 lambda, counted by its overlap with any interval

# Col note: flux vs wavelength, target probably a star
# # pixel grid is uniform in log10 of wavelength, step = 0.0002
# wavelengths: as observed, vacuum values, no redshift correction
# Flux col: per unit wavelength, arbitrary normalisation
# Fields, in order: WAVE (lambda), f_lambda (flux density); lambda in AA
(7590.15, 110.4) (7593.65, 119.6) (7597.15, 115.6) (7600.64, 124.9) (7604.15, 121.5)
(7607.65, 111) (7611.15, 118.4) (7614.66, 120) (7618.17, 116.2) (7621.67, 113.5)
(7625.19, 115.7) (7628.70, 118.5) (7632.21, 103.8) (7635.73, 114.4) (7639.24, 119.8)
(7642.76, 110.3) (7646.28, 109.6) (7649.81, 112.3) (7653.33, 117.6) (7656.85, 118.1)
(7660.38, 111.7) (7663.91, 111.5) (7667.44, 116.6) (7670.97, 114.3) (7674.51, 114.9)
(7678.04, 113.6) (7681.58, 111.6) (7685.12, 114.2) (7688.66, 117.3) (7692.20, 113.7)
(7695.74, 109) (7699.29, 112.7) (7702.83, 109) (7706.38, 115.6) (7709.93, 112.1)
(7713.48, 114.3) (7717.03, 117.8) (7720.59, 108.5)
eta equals 7695.74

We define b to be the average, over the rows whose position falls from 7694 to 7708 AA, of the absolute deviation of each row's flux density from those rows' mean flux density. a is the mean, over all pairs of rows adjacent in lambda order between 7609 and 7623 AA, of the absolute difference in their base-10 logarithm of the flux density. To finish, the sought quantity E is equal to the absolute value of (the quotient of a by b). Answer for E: 0.004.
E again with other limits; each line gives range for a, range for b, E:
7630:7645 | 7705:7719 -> 0.019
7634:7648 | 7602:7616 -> 0.006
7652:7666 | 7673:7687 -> 0.009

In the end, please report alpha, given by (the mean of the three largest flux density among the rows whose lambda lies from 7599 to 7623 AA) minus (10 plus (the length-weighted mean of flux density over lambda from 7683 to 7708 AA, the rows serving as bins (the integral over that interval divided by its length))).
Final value -1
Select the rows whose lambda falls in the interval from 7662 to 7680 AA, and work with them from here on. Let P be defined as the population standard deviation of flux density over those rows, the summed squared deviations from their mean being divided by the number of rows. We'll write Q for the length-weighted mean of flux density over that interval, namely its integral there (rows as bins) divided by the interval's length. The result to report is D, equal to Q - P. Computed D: 112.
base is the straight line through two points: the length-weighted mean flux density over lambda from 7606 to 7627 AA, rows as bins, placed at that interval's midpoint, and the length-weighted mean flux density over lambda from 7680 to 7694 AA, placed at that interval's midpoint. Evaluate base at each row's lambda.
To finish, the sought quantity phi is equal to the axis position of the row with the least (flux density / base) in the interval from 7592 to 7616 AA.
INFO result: 7607.65 AA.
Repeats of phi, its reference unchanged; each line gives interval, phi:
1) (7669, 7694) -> 7681.58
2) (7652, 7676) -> 7663.91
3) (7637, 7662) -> 7646.28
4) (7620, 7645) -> 7632.21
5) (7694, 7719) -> 7695.74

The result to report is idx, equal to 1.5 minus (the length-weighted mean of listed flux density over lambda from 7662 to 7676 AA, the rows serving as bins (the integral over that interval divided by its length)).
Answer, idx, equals -112.7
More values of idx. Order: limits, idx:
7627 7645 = -111.8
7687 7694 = -114.0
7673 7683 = -111.9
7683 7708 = -111.5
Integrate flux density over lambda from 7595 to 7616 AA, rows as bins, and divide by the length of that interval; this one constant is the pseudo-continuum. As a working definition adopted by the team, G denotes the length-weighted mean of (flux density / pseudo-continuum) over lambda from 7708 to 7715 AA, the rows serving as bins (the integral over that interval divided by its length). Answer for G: 0.96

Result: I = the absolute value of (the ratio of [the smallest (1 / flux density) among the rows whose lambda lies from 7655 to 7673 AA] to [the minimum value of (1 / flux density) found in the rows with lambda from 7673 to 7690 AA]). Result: 0.99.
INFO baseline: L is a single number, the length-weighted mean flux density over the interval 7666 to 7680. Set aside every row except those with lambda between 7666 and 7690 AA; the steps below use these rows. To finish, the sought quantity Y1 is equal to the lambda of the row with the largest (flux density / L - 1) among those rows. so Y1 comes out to 7688.66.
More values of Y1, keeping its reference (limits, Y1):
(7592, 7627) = 7600.64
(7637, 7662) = 7639.24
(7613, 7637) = 7614.66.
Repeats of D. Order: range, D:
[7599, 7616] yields 114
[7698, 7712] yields 110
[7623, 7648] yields 108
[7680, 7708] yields 110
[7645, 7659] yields 111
